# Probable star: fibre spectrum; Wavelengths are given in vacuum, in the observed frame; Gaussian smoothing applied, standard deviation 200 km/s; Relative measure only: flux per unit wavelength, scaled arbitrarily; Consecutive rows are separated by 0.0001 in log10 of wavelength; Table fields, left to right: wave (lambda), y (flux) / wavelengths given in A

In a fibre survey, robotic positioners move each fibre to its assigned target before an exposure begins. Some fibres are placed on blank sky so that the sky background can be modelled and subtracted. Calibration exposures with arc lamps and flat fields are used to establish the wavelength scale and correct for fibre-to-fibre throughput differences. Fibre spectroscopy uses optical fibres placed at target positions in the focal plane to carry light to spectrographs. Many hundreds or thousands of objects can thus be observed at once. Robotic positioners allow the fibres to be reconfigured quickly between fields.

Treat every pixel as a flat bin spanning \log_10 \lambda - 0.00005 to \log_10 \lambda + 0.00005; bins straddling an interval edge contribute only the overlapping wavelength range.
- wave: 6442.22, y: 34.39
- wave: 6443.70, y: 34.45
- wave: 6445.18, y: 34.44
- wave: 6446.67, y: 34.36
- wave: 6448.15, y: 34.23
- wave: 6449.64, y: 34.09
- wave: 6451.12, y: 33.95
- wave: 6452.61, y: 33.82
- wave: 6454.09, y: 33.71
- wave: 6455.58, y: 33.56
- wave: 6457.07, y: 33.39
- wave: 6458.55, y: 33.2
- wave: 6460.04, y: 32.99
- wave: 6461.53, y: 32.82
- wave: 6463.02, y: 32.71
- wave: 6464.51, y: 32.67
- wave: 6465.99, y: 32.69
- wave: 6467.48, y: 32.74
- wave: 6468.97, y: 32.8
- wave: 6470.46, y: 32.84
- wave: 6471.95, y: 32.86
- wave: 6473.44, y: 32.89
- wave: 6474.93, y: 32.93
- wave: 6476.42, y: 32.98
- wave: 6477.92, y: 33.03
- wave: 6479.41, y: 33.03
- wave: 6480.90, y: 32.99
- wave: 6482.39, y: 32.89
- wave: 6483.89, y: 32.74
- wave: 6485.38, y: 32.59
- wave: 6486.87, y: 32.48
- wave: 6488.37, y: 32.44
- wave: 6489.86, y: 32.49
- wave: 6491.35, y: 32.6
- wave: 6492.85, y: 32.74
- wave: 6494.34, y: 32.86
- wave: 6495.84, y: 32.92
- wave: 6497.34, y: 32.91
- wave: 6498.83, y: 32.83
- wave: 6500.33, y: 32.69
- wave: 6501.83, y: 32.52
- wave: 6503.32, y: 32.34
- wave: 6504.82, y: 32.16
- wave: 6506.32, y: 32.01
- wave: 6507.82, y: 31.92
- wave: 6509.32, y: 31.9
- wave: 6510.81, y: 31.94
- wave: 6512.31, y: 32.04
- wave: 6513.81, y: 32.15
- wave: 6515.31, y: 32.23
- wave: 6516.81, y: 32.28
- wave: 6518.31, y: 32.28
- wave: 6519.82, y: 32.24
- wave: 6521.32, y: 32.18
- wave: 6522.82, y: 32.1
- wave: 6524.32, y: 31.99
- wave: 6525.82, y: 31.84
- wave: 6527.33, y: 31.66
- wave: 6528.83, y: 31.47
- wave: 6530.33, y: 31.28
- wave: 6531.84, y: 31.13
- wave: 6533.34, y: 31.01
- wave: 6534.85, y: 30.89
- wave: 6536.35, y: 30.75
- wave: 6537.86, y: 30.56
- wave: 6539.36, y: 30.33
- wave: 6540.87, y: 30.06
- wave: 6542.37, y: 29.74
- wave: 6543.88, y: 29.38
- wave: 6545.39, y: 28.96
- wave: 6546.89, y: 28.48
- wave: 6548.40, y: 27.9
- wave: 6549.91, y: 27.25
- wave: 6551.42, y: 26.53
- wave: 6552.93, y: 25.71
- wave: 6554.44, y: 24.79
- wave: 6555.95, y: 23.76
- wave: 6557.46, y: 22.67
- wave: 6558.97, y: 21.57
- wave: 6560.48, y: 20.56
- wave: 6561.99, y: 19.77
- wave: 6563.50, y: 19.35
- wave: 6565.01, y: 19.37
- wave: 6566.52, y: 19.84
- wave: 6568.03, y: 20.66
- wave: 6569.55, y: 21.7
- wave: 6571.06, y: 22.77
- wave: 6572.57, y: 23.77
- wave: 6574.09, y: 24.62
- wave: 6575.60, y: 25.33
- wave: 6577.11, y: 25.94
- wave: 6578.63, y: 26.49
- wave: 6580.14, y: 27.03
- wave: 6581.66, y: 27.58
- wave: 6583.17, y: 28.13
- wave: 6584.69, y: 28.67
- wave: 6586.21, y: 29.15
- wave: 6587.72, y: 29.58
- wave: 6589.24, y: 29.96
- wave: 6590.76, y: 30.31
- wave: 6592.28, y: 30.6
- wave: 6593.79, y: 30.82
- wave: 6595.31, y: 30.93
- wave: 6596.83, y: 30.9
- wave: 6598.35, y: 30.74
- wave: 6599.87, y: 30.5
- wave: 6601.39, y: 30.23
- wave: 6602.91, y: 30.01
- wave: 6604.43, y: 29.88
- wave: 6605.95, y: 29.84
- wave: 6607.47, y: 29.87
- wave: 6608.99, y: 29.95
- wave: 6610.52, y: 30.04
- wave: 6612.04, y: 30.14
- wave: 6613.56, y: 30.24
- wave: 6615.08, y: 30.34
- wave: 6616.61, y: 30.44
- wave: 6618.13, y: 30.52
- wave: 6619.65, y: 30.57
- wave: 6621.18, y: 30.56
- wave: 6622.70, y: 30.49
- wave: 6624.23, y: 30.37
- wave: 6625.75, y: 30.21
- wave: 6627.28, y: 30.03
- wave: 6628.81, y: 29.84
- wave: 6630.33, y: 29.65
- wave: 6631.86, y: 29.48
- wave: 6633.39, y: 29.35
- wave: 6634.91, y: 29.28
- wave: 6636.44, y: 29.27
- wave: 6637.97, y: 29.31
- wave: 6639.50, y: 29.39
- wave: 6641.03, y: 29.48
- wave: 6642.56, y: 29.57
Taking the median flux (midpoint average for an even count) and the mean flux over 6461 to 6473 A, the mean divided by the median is 1.000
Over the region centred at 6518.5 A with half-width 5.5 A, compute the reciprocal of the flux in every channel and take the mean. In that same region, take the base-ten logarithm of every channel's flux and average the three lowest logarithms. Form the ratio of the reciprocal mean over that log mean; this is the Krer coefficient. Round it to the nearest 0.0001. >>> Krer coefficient 0.0206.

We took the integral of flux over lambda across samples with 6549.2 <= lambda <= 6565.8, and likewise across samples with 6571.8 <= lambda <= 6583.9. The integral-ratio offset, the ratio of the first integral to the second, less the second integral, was -315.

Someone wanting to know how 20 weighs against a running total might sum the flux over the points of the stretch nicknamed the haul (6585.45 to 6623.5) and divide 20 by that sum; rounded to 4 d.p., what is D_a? 0.0264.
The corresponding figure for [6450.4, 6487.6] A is 0.0242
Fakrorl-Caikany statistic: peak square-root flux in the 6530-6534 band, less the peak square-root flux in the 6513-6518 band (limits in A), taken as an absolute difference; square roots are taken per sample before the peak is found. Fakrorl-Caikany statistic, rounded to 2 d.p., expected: 0.09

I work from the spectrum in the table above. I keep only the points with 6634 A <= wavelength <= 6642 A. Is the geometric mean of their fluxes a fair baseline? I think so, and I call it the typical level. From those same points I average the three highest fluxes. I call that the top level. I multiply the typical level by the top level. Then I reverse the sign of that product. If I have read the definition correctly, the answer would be -863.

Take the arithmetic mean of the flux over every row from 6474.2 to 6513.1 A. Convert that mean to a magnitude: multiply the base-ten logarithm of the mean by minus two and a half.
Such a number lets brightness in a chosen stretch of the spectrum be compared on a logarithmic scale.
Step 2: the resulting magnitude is -3.782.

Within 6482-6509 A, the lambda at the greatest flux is 6495.84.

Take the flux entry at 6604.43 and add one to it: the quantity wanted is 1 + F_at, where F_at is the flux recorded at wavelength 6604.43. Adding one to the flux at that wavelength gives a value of 30.9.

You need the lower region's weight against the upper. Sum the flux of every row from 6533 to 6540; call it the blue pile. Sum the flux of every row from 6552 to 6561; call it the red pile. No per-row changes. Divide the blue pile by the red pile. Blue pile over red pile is 1.1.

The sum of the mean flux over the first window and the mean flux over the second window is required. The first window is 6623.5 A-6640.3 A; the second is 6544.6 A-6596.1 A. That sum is 55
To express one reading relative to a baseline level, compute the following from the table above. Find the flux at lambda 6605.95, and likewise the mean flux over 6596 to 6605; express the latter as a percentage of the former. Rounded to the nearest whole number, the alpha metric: 102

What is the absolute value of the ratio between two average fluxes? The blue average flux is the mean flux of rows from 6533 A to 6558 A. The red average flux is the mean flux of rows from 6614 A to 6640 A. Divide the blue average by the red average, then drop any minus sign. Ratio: 0.94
